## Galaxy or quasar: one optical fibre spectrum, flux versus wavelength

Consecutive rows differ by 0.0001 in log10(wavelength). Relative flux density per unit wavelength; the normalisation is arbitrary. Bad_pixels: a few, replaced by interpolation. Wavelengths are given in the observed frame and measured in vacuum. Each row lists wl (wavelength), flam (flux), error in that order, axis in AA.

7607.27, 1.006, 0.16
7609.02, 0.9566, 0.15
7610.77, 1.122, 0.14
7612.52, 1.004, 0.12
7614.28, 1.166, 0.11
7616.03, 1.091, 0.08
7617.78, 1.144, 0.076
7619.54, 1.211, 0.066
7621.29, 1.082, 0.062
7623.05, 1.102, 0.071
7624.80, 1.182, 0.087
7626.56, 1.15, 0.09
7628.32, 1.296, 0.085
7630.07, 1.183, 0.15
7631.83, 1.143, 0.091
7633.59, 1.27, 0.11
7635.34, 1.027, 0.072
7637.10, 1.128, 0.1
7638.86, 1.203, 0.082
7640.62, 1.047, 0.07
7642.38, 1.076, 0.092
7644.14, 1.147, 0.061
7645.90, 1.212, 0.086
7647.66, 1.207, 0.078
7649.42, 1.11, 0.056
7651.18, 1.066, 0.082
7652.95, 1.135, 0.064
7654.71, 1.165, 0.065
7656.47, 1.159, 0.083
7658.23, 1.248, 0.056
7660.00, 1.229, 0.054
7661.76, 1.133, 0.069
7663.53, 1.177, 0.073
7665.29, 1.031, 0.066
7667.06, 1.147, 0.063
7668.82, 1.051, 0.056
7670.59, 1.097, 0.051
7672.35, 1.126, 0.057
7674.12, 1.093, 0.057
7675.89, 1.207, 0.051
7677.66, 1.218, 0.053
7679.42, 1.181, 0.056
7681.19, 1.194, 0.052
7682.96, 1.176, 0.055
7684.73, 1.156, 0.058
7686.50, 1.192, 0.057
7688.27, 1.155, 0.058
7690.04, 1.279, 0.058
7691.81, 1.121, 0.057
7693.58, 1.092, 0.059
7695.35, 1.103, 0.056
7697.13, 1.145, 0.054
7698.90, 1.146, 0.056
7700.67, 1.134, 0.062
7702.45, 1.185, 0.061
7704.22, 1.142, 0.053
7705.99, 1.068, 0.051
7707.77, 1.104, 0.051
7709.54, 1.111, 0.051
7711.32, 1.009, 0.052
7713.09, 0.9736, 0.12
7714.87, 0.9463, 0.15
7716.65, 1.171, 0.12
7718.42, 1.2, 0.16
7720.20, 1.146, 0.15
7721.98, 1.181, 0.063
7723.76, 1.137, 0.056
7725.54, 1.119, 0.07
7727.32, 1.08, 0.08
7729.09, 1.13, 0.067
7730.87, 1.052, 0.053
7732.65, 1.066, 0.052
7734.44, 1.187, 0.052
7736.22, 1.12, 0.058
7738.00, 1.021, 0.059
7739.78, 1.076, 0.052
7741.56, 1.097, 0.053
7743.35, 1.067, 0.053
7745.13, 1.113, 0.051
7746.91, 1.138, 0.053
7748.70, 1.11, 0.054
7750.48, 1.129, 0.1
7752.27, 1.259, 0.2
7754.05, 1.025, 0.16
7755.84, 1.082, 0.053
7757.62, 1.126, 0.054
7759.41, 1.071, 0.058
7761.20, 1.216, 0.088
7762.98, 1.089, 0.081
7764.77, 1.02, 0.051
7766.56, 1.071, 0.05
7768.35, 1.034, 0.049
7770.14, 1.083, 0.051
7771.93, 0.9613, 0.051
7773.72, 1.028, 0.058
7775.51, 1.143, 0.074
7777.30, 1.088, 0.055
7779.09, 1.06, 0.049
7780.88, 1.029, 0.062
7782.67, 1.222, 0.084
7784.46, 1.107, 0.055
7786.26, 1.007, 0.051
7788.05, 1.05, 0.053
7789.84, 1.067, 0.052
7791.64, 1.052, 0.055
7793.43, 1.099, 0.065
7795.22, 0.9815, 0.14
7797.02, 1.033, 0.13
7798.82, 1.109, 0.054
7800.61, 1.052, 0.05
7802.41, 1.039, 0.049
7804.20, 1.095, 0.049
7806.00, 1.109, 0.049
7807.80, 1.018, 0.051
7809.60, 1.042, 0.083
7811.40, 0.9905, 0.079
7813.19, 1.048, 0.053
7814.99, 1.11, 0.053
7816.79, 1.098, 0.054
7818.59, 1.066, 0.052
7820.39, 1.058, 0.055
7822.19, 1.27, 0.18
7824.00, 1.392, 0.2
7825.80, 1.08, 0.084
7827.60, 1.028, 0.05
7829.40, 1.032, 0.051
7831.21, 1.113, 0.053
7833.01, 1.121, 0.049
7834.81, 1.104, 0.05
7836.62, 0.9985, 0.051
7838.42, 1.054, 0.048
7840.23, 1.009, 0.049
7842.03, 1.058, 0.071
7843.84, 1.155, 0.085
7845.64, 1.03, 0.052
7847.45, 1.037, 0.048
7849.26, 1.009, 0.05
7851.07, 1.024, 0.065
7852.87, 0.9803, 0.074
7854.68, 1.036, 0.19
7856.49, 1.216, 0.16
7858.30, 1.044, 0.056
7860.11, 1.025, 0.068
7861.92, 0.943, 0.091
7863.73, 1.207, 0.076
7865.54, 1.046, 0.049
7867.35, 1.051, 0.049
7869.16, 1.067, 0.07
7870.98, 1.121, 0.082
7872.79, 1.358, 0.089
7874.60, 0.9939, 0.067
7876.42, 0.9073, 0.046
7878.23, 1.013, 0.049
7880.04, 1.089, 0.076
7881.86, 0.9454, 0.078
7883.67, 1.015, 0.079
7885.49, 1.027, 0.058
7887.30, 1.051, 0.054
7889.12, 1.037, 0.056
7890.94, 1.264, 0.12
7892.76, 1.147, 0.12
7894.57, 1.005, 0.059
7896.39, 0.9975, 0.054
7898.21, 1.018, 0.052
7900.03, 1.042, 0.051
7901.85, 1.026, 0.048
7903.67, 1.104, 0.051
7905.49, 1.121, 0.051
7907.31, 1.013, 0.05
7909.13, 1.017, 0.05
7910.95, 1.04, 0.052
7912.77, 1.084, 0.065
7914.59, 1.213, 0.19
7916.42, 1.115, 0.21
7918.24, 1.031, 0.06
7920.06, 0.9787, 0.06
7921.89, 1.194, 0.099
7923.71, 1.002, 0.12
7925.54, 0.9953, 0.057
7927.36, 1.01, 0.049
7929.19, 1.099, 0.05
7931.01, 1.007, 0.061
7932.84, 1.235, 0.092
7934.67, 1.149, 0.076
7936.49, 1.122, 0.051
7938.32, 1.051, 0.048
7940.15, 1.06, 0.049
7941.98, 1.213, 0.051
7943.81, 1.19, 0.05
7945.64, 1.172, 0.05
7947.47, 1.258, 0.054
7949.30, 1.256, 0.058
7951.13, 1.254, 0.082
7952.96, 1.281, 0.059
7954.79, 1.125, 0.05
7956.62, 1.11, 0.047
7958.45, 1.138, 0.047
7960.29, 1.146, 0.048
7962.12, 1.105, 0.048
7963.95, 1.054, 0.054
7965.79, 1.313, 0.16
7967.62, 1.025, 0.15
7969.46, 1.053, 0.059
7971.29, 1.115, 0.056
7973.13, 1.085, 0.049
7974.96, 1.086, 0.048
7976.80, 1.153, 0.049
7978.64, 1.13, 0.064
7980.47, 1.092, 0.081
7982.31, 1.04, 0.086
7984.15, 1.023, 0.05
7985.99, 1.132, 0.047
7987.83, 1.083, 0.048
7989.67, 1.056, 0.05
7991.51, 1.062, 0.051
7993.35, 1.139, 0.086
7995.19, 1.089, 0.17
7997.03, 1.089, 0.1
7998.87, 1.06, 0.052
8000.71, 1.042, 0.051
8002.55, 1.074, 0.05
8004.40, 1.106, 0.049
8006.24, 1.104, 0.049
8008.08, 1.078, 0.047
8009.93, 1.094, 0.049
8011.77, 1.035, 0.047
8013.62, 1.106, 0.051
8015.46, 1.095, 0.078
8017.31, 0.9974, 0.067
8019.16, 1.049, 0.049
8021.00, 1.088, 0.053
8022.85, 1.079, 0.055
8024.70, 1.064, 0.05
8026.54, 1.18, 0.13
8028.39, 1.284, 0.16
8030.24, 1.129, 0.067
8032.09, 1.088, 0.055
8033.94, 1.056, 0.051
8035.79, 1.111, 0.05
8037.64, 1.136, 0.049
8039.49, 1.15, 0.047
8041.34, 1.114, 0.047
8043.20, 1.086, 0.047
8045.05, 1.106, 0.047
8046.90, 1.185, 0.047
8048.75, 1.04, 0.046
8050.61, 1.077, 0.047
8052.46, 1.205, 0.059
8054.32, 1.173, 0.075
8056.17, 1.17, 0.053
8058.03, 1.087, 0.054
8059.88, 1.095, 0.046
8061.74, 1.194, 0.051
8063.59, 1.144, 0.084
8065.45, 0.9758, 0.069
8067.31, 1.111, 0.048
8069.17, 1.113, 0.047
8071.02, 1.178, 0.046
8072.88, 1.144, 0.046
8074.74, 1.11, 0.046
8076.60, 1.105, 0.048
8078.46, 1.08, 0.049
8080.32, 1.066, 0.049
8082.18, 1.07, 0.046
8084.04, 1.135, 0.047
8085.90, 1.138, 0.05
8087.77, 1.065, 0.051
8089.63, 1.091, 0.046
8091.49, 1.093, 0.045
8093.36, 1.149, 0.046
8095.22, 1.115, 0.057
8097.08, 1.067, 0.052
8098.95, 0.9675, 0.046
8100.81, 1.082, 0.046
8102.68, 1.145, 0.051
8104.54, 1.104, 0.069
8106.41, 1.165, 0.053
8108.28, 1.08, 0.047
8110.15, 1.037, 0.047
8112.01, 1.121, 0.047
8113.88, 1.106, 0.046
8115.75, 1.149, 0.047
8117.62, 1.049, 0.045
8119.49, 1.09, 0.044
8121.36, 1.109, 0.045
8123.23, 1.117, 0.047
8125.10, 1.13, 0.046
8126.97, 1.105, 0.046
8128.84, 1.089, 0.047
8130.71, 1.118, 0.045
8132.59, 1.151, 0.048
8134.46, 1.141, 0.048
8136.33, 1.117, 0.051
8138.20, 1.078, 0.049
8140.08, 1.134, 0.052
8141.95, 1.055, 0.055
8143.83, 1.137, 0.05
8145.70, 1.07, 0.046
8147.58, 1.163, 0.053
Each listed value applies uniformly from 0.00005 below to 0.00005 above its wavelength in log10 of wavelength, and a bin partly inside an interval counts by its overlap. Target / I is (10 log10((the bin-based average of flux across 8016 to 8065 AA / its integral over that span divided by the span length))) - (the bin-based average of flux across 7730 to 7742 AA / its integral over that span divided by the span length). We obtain -0.61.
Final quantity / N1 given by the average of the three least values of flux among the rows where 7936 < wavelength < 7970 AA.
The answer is 1.04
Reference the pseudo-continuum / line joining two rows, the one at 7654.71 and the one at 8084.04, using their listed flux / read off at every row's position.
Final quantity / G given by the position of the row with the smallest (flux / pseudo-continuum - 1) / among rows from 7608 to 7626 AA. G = 7609.02 AA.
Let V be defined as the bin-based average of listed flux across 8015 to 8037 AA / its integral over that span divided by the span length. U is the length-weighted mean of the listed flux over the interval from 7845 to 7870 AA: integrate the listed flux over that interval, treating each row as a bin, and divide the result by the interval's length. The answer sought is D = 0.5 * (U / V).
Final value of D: 0.48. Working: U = 1.05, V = 1.10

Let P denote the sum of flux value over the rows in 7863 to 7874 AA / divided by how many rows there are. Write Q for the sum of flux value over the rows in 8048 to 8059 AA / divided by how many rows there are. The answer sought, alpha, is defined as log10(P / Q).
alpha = 0.006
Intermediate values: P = 1.142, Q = 1.13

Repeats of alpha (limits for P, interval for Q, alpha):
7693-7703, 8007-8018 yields 0.026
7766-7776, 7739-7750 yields -0.019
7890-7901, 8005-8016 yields -0.003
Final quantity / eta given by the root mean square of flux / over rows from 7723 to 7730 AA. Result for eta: 1.12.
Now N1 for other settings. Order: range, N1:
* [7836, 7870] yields 0.97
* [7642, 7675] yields 1.05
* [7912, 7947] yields 0.99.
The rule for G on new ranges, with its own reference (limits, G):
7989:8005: 8000.71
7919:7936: 7920.06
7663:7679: 7665.29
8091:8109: 8098.95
